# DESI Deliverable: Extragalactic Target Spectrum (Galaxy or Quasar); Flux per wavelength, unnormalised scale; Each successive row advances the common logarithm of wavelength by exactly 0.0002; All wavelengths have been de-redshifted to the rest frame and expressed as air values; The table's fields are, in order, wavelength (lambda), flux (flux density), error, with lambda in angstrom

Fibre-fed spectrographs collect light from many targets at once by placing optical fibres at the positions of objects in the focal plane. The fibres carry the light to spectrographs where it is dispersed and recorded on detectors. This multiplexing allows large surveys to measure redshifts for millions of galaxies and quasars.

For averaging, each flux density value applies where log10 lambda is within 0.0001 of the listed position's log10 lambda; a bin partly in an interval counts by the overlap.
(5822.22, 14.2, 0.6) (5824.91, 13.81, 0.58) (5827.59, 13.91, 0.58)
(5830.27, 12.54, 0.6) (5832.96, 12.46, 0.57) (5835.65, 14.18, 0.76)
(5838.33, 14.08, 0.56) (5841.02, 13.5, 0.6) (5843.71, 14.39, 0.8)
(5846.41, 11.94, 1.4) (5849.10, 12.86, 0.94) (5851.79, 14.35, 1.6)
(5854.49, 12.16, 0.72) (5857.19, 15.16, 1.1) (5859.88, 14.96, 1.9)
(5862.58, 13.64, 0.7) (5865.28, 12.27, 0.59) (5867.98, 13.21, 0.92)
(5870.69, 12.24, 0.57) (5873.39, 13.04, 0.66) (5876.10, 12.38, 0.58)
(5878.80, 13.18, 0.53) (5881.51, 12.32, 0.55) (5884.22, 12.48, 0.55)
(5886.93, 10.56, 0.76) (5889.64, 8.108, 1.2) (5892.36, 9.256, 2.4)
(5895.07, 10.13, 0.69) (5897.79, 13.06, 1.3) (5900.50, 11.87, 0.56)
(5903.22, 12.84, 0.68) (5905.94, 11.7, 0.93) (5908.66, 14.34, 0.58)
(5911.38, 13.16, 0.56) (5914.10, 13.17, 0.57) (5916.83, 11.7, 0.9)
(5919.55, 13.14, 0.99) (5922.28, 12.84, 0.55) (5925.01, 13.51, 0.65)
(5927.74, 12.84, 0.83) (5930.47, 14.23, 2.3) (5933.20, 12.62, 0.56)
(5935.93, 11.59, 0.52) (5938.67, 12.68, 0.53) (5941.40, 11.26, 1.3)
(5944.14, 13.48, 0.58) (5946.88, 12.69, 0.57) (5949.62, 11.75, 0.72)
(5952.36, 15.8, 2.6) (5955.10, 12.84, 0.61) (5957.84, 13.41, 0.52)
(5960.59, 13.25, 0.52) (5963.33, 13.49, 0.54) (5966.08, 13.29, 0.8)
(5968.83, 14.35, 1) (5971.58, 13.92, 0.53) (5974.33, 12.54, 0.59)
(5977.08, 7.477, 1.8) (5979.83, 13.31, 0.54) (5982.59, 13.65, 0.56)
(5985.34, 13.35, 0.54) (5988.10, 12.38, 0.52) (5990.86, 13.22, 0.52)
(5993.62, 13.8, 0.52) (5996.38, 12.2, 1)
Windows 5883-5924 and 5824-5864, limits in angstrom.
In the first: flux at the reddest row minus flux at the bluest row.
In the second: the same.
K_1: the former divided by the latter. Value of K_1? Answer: -2.1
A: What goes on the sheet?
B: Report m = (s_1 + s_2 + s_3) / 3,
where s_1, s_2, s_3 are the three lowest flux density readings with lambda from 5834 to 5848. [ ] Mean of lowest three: 13.2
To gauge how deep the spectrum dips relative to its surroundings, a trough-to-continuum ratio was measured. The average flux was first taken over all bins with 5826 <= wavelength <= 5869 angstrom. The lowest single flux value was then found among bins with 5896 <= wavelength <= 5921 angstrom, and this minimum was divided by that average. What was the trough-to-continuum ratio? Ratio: 0.87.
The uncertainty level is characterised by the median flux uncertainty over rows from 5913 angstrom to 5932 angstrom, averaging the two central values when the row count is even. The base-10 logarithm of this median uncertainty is -0.08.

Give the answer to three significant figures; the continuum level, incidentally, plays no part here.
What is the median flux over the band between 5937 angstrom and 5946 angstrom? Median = 12.7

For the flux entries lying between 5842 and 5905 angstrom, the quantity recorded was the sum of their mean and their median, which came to 24.9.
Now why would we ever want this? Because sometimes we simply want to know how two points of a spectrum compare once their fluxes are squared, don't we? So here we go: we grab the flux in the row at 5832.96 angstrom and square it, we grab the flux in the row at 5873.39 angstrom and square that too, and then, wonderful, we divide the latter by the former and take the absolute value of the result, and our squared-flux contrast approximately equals 1.1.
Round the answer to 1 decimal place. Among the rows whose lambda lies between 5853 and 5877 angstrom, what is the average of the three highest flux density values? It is 14.6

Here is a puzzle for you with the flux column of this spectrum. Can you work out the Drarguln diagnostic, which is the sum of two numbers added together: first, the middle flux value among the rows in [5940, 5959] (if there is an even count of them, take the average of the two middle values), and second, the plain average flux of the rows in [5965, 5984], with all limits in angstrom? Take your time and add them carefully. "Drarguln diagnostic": 25.5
